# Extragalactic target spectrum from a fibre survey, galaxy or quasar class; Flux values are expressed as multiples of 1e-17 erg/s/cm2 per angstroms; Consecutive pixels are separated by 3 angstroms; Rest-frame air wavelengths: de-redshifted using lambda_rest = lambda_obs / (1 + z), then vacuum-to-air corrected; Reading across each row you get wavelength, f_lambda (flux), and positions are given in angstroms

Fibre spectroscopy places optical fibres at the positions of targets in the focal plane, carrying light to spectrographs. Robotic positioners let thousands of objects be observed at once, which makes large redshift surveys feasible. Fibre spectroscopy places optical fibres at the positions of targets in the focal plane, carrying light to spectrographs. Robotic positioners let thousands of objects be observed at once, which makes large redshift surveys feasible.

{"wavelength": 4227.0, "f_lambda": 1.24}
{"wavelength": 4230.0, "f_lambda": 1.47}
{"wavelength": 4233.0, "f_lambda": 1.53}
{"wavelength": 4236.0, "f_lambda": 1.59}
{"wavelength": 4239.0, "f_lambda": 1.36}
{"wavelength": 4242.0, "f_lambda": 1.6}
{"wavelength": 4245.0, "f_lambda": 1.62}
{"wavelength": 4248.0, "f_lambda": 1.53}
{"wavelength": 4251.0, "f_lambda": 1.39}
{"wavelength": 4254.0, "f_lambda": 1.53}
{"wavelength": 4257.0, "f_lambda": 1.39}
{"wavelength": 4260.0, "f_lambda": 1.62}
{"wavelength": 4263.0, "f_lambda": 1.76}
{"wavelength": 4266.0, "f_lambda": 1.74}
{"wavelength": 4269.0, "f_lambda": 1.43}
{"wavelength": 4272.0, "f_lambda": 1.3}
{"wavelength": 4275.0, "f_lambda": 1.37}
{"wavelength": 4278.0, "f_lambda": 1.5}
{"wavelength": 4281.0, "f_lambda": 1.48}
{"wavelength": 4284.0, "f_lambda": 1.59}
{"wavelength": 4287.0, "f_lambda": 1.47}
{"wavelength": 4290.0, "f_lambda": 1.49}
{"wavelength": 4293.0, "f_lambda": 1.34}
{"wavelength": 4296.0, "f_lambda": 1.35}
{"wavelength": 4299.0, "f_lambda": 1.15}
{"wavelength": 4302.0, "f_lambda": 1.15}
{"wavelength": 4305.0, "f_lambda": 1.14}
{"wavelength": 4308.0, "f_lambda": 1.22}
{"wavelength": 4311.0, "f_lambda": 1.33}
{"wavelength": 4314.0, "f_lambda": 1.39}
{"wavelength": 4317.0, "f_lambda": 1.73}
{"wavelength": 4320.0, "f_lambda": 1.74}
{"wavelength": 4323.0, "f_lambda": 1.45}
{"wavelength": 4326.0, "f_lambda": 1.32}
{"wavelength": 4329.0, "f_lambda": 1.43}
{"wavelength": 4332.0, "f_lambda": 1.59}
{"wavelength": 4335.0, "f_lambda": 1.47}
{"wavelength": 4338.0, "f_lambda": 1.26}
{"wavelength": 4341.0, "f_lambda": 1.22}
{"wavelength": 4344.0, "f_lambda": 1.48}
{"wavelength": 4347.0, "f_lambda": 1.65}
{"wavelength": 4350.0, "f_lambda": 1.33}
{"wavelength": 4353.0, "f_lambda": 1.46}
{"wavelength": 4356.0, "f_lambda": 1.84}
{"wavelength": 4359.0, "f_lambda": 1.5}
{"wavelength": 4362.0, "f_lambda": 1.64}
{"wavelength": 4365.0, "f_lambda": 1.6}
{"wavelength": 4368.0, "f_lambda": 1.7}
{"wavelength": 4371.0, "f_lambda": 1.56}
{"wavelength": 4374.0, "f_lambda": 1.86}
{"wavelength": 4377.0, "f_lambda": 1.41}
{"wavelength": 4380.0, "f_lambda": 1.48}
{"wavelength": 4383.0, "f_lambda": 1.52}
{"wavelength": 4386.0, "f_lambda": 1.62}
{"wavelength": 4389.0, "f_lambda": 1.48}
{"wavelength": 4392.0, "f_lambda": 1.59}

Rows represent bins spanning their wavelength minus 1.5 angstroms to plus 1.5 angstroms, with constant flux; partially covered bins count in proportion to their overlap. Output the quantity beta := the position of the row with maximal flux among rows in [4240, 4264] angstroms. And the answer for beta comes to 4263.0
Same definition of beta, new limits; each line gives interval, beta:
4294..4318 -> 4317.0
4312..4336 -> 4320.0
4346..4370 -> 4356.0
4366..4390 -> 4374.0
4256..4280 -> 4263.0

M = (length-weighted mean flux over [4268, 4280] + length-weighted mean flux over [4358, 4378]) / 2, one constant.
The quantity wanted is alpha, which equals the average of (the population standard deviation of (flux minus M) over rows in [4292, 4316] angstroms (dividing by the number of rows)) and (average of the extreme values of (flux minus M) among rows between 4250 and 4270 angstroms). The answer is 0.081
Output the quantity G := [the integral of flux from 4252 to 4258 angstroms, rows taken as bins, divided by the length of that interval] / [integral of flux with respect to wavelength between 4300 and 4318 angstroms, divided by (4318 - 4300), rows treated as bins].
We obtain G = 1.11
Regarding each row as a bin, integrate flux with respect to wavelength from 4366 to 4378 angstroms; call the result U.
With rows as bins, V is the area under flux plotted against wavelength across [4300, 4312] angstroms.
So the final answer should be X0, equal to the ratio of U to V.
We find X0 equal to 1.36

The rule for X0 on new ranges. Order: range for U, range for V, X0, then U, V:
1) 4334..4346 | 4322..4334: 0.94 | 16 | 17.4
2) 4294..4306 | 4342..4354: 0.82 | 14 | 17.6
